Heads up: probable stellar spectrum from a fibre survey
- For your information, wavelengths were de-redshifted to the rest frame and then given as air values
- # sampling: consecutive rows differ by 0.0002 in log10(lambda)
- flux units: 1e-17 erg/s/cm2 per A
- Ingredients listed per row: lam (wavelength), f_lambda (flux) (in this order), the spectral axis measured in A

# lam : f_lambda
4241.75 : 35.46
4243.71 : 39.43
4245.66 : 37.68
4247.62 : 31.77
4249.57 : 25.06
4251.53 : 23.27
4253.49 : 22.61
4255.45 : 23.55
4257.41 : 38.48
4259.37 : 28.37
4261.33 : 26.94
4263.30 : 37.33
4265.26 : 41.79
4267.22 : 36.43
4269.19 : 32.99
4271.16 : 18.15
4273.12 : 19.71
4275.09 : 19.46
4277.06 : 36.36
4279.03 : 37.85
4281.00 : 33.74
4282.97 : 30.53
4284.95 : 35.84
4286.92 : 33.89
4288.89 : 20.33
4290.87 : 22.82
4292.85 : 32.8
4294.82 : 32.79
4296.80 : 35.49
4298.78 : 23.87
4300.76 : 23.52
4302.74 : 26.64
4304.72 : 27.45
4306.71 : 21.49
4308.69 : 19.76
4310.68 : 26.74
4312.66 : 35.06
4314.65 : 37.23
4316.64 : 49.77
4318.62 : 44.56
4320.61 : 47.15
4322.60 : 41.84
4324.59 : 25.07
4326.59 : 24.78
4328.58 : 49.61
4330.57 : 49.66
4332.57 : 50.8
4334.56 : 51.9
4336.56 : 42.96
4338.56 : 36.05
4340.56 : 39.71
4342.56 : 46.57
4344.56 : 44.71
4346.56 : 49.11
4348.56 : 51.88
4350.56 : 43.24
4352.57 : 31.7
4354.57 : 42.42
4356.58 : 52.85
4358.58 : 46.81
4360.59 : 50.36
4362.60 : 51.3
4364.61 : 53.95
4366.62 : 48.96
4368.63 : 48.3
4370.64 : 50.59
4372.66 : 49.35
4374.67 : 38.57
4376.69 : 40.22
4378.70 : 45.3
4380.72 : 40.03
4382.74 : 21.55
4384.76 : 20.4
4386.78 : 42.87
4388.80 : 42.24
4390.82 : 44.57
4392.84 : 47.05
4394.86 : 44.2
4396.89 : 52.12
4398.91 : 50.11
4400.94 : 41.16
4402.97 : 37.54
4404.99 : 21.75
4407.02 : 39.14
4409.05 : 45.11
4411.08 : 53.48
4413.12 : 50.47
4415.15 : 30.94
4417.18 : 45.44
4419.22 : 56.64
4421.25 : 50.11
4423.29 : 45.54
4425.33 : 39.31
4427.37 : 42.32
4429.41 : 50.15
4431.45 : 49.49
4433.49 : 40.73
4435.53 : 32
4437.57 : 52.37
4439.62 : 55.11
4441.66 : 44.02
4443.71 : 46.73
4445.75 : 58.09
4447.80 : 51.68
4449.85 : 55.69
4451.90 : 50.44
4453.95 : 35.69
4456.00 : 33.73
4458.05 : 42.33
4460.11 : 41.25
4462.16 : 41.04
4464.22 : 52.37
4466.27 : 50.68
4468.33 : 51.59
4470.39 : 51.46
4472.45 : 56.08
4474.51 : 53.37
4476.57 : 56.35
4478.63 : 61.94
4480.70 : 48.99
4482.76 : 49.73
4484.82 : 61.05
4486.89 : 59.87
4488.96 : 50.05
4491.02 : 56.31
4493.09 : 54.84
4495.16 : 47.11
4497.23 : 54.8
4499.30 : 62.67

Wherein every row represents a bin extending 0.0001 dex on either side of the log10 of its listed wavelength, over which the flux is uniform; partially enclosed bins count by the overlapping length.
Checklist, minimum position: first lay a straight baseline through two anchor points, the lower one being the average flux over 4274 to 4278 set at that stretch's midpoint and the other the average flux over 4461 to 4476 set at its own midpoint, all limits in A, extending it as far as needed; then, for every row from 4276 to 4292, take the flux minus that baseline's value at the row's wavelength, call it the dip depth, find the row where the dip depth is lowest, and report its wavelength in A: 4288.89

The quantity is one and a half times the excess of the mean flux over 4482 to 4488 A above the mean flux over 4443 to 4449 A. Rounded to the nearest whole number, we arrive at 7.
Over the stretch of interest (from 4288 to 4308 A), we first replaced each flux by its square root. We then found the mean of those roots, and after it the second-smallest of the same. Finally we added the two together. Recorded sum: 9.8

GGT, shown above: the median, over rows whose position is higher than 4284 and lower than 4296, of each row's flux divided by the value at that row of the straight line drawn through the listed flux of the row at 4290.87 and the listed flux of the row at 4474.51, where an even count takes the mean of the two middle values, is 1.41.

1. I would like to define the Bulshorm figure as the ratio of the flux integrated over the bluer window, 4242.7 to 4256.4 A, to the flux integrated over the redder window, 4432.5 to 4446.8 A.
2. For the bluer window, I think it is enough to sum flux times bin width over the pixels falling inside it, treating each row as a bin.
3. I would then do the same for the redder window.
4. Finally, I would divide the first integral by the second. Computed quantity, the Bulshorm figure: 0.59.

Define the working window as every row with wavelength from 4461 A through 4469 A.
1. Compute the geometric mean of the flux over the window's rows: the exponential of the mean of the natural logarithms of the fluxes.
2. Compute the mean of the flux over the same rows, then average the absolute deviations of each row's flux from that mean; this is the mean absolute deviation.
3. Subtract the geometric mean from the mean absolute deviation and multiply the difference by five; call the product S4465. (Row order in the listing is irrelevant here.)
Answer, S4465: -224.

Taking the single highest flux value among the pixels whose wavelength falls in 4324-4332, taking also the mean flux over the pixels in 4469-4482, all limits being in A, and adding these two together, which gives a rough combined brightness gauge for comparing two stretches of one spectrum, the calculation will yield 104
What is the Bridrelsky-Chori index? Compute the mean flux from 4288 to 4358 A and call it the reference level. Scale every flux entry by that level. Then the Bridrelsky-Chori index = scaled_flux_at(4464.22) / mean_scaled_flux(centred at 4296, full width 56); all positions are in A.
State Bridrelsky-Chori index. 1.7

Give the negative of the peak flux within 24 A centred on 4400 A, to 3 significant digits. -53.5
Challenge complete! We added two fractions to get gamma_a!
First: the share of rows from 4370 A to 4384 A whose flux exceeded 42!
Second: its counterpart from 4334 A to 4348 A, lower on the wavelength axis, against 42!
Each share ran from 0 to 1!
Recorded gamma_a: 1.1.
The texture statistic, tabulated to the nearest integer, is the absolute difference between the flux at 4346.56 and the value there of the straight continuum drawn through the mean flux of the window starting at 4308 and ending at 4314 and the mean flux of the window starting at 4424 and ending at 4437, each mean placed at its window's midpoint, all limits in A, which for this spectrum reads 17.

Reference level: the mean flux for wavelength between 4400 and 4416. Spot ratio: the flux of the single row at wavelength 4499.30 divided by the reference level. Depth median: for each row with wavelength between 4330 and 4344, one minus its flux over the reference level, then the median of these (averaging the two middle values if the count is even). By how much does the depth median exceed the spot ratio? -1.7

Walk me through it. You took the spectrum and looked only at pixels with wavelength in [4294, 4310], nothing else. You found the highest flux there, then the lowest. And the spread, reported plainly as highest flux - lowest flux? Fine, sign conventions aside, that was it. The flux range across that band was 16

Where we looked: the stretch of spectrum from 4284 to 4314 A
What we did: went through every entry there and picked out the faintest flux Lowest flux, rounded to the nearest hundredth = 19.76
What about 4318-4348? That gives 24.78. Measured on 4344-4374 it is 31.70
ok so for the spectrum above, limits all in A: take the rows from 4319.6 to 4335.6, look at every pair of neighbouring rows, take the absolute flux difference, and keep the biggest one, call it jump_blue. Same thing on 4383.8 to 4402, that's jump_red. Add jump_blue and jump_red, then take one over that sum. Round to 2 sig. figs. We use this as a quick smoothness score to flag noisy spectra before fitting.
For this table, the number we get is 0.021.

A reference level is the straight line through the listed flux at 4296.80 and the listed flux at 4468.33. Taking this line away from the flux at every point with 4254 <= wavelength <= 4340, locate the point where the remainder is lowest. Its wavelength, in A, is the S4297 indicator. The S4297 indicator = 4308.69 A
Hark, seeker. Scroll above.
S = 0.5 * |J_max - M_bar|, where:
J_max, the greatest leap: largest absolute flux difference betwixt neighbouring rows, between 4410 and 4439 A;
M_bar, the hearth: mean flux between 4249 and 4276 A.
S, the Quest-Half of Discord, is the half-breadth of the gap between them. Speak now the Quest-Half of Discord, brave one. 3.9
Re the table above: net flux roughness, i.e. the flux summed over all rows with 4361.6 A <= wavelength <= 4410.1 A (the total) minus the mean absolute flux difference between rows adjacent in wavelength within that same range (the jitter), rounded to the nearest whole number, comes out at 1010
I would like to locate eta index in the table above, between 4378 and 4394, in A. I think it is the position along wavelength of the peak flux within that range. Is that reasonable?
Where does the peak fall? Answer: 4392.84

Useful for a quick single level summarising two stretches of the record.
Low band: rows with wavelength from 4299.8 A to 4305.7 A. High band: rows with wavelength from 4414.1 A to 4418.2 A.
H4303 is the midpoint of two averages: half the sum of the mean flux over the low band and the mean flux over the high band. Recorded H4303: 32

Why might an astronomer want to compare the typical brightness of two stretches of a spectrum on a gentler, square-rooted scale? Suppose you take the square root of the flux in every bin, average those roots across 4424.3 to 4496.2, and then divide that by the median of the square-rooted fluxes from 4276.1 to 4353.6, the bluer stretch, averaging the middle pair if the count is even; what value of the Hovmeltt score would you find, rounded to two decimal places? 1.17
